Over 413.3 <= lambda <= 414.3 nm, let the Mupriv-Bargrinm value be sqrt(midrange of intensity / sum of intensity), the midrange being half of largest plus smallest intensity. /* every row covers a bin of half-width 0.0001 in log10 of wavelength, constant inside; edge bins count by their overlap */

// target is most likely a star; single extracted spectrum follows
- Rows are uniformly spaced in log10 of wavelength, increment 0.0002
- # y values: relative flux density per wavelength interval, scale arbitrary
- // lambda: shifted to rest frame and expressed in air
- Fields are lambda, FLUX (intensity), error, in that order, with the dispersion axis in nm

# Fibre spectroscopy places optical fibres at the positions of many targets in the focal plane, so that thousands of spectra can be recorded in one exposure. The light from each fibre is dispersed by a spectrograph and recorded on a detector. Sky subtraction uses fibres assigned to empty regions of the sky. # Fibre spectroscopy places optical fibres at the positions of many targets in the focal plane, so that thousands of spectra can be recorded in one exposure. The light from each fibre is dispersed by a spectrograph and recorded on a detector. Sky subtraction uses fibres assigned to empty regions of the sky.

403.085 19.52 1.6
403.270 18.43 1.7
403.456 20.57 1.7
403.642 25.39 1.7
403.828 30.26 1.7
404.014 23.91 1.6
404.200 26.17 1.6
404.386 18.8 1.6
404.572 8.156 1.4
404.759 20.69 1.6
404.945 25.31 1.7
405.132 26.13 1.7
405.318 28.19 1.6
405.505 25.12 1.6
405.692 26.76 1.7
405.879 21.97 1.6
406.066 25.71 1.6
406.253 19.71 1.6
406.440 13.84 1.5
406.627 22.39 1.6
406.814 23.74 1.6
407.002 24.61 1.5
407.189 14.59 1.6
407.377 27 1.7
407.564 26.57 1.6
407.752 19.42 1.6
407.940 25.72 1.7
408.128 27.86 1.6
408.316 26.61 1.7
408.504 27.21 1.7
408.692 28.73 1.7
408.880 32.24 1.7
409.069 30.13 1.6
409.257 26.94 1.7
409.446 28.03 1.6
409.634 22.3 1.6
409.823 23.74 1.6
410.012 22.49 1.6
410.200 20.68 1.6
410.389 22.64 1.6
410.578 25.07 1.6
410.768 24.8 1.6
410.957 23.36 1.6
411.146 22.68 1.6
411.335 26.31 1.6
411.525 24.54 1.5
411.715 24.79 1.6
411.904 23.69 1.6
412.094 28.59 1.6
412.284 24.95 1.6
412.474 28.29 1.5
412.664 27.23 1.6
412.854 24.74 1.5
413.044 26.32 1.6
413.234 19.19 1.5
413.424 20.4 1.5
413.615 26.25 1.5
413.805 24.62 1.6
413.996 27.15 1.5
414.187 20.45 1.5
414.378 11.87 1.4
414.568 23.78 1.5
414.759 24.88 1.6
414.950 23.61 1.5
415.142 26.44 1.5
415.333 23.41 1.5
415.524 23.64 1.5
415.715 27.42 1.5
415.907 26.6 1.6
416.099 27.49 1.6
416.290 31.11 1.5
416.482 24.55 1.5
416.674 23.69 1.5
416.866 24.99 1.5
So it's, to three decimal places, 0.447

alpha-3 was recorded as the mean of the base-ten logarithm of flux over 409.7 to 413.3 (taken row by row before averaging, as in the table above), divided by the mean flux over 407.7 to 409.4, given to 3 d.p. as 0.051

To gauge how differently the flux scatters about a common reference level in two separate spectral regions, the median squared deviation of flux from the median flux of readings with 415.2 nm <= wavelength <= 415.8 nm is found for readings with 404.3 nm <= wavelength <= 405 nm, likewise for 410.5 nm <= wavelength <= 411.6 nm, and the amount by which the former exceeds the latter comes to 15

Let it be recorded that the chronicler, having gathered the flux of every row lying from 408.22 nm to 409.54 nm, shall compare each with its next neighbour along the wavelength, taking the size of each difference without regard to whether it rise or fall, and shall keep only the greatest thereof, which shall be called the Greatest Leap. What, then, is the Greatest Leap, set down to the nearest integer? 4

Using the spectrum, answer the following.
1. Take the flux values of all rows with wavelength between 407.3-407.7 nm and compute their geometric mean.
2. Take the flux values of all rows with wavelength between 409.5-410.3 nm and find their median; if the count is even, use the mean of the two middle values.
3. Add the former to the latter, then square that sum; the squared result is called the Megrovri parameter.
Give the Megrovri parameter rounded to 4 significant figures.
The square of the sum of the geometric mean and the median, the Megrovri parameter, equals 2419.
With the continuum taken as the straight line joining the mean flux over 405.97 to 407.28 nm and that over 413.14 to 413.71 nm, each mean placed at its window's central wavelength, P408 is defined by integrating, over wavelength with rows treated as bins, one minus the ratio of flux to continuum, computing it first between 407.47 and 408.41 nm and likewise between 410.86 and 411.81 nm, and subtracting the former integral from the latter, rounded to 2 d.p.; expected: 0.07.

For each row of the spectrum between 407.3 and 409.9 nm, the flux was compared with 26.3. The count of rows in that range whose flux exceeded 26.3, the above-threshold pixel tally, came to 10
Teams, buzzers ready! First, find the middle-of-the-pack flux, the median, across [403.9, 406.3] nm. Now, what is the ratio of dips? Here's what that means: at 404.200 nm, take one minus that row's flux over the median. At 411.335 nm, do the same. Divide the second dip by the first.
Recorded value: 1.1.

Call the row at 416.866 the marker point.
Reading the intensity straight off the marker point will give 24.99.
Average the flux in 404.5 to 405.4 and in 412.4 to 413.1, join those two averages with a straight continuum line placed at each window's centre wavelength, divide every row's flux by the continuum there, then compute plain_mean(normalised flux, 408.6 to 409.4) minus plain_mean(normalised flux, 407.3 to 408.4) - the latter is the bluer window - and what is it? 0.13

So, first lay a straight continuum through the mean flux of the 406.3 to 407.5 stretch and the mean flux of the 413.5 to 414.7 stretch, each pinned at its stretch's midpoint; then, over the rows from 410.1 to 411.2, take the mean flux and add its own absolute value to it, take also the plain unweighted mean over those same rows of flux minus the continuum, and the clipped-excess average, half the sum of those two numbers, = 23.9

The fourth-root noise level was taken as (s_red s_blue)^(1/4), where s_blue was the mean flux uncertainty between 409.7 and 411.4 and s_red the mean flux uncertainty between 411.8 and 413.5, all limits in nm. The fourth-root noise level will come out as 1.26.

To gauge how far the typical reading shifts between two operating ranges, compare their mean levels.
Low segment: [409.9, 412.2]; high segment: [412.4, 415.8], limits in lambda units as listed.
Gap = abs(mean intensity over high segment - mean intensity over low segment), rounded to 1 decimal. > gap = 0.3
